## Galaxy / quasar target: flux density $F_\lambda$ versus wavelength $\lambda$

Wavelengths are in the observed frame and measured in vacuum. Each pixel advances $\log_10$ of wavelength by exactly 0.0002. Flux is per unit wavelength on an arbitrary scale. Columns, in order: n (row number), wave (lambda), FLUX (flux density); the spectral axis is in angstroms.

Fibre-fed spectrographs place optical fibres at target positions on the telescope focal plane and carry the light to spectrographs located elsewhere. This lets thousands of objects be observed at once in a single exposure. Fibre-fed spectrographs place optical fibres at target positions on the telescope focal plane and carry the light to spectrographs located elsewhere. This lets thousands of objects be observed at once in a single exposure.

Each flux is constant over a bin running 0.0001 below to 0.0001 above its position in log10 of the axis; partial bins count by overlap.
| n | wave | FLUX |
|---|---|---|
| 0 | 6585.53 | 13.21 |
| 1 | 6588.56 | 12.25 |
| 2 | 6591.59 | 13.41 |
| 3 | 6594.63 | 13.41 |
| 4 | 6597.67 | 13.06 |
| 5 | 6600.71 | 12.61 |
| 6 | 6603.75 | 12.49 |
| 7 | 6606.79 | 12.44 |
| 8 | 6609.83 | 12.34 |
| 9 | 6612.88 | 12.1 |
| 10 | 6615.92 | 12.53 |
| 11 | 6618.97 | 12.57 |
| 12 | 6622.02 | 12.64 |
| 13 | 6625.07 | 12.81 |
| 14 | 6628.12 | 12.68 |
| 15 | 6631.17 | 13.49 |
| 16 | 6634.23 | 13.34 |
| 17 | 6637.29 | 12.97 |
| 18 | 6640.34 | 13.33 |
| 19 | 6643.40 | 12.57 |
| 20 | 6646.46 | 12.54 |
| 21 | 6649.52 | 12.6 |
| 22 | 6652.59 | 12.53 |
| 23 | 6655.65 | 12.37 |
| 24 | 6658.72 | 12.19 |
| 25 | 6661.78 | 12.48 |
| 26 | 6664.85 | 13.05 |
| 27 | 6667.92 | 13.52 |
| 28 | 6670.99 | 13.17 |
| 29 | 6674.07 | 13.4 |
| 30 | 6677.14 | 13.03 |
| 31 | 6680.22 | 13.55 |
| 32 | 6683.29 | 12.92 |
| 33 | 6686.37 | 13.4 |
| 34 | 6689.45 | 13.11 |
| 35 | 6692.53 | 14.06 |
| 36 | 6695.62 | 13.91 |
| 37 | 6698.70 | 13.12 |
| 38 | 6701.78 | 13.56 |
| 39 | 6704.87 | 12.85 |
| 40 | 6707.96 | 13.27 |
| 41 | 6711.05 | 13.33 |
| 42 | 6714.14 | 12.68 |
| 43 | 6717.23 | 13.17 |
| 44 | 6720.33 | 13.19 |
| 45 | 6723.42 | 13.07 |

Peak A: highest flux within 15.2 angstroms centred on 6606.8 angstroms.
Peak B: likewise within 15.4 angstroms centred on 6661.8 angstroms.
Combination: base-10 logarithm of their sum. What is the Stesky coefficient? 1.42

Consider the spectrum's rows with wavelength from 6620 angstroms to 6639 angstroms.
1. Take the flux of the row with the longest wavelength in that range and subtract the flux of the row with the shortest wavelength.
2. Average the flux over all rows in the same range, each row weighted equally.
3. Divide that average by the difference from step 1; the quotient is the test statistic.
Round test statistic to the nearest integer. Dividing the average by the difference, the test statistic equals 39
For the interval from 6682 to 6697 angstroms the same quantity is 14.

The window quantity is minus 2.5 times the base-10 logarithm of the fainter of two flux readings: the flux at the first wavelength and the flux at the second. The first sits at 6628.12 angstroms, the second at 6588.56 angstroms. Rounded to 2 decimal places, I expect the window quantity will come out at -2.72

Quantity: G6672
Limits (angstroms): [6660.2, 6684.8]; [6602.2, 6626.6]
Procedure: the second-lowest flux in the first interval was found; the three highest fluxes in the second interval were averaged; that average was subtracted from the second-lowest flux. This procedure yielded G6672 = 0.2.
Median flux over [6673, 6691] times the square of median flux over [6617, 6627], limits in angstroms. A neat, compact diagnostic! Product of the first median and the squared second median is 2118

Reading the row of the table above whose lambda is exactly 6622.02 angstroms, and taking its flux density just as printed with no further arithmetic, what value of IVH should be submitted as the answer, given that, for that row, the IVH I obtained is 12.64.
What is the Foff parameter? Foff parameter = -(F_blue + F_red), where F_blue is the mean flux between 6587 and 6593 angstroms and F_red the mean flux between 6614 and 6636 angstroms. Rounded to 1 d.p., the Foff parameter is -25.7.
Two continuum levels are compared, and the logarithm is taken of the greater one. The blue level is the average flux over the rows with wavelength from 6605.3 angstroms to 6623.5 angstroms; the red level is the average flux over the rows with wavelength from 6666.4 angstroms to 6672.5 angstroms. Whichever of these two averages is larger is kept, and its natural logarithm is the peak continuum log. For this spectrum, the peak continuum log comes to 2.591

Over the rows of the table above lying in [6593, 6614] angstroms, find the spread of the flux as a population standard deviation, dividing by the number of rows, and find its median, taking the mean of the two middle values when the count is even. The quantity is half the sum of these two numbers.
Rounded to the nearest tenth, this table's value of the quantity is 6.5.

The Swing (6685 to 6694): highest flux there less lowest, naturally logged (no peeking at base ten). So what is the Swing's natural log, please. -0.1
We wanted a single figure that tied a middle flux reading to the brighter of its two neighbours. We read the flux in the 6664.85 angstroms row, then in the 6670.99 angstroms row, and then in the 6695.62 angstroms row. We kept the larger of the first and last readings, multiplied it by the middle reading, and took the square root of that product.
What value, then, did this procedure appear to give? 13.5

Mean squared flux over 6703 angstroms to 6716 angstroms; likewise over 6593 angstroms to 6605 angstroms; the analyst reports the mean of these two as 168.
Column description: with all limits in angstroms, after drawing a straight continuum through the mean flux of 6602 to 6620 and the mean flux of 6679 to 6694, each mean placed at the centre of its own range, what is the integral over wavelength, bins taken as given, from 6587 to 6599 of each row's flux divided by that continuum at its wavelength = 13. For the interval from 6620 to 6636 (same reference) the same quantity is 16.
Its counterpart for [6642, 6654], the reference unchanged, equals 12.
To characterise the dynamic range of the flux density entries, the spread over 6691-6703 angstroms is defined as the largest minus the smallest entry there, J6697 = 0.9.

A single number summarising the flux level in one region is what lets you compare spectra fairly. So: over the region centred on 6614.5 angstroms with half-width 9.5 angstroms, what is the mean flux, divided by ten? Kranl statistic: 1.24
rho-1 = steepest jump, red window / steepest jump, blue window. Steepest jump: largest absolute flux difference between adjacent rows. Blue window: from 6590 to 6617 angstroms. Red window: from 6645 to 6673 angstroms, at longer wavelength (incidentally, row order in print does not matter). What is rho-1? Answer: 1.27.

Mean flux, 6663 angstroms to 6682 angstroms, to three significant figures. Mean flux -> 13.3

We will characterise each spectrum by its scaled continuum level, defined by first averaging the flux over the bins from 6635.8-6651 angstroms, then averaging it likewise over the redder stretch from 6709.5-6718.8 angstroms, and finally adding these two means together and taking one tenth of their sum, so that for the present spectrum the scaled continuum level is 2.59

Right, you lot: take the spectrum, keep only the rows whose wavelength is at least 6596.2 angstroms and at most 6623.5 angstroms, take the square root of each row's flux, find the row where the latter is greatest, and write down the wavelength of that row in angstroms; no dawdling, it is 6597.67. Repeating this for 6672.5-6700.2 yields 6692.53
